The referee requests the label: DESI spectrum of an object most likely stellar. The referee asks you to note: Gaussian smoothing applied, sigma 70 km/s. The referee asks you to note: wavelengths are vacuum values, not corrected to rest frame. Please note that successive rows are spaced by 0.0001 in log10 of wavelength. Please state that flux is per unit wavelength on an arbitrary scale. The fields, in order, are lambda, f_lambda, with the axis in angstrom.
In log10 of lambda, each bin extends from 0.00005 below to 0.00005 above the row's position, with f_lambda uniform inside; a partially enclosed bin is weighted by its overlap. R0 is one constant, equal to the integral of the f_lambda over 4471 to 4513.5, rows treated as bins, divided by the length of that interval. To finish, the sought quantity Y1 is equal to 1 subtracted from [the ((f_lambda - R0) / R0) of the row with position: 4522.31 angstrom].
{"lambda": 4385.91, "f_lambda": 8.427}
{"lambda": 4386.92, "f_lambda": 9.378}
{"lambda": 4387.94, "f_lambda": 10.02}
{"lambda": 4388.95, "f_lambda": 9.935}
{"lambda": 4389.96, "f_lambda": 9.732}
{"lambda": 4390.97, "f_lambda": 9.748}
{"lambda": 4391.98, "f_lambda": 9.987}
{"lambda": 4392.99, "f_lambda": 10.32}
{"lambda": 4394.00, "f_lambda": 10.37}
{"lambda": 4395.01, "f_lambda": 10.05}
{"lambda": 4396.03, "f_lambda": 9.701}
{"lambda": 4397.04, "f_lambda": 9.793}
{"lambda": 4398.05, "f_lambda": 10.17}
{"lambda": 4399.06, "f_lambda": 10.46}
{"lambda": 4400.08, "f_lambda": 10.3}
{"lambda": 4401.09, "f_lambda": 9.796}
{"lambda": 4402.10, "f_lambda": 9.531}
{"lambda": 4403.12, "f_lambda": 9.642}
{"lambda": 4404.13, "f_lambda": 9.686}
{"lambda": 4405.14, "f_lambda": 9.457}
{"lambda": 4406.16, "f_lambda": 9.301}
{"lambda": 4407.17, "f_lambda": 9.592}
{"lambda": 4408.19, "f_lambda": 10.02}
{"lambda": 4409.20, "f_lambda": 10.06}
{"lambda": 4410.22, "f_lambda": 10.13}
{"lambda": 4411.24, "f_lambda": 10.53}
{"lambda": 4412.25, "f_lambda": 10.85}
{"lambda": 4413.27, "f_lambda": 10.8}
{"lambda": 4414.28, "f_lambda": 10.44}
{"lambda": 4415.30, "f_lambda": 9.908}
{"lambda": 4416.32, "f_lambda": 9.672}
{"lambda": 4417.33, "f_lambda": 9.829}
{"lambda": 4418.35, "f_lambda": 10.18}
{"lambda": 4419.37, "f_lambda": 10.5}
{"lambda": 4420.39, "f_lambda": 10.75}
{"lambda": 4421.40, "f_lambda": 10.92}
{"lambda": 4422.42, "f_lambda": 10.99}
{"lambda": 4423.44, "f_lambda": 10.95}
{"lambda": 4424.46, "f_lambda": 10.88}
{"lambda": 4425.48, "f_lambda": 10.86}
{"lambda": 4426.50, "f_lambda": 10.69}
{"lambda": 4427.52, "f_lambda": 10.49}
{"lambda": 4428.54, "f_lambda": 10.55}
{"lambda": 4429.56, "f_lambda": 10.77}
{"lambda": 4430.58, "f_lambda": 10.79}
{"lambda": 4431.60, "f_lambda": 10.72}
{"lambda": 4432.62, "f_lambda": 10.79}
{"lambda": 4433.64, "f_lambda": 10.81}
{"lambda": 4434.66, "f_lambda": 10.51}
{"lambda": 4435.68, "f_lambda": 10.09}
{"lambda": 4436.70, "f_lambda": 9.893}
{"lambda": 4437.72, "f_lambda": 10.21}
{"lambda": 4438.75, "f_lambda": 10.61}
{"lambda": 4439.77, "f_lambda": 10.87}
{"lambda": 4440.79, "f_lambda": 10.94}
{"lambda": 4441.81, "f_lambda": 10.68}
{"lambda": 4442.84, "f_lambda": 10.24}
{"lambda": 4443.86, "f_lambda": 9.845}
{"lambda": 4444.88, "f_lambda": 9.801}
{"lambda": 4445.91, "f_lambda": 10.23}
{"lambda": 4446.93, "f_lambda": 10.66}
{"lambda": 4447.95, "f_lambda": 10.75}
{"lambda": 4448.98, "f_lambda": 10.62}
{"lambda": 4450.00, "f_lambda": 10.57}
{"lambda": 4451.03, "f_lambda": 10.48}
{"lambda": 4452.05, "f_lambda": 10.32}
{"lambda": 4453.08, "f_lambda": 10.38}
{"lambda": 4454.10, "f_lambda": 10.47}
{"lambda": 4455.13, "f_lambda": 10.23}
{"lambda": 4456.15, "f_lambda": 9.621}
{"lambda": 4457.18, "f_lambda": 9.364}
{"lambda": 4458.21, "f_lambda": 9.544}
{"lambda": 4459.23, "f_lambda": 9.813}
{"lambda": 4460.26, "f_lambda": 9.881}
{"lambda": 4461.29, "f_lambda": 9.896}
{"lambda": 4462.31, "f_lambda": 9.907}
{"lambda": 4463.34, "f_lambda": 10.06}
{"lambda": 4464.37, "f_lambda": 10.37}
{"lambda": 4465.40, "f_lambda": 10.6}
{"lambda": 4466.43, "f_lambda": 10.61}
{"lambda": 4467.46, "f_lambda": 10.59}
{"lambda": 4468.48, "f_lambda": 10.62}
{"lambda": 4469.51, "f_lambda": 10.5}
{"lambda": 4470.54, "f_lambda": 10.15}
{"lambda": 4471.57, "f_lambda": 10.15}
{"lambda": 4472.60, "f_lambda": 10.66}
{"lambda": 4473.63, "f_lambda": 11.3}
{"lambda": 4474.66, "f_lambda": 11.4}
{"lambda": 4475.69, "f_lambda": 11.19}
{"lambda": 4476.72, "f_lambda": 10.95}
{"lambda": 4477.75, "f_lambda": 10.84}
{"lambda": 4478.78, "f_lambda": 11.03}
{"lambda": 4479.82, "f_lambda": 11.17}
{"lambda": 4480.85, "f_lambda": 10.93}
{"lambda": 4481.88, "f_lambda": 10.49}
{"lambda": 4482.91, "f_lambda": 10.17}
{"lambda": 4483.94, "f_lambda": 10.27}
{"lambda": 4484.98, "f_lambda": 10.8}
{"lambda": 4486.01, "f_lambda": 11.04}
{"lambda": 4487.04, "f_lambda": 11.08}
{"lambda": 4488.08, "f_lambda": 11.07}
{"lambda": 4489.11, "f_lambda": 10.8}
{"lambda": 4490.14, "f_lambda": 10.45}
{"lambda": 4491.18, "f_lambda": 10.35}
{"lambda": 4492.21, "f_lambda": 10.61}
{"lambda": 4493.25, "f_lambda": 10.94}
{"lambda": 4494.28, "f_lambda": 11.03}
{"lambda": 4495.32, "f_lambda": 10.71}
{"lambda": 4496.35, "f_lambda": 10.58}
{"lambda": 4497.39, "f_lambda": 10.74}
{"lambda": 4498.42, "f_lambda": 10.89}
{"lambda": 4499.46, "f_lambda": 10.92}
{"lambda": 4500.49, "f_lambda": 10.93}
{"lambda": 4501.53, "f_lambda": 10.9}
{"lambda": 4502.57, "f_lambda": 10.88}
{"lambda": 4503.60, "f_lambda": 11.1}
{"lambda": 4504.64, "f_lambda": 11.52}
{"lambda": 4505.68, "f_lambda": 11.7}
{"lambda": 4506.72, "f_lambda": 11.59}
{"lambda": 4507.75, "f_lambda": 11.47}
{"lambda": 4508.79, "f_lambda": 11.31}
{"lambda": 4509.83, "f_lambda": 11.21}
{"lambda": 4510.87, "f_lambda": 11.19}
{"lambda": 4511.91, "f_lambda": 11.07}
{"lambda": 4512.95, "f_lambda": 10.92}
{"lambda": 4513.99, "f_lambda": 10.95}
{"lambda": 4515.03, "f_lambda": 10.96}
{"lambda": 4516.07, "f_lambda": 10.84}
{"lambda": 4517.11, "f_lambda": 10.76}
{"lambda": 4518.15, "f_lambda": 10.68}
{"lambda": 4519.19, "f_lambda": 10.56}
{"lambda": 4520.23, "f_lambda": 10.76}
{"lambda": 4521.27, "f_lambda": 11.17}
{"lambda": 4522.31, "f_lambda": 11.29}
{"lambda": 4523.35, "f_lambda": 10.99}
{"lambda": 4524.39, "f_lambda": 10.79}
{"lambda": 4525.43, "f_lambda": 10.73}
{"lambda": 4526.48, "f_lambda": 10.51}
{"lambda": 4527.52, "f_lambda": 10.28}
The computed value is -0.97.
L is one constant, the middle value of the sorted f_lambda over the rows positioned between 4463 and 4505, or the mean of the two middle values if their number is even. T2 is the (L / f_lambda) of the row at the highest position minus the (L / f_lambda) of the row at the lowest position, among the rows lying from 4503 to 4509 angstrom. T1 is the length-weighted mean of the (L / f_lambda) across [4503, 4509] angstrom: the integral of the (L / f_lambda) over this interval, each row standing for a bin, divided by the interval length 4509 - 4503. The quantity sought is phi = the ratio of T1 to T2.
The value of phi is -52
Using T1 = 0.94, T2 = -0.02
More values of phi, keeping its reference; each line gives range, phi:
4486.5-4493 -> 23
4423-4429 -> 27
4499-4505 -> -19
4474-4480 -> 50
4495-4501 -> -49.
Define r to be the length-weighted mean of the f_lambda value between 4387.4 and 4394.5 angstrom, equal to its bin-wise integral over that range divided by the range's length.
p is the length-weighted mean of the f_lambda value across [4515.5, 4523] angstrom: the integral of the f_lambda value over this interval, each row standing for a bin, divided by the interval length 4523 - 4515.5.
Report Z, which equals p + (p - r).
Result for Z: 11.7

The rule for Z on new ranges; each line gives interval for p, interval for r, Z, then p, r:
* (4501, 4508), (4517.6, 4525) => 11.7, 11.3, 10.9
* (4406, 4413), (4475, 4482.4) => 9.3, 10.1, 11.0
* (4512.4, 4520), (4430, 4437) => 11.1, 10.8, 10.5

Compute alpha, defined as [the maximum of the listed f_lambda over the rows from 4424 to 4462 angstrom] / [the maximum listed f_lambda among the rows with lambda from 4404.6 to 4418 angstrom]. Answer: 1.01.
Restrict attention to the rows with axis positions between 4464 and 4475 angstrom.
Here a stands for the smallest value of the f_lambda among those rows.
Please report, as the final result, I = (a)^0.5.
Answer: 3.19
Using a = 10.15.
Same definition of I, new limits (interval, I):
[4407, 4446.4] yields 3.10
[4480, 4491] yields 3.19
